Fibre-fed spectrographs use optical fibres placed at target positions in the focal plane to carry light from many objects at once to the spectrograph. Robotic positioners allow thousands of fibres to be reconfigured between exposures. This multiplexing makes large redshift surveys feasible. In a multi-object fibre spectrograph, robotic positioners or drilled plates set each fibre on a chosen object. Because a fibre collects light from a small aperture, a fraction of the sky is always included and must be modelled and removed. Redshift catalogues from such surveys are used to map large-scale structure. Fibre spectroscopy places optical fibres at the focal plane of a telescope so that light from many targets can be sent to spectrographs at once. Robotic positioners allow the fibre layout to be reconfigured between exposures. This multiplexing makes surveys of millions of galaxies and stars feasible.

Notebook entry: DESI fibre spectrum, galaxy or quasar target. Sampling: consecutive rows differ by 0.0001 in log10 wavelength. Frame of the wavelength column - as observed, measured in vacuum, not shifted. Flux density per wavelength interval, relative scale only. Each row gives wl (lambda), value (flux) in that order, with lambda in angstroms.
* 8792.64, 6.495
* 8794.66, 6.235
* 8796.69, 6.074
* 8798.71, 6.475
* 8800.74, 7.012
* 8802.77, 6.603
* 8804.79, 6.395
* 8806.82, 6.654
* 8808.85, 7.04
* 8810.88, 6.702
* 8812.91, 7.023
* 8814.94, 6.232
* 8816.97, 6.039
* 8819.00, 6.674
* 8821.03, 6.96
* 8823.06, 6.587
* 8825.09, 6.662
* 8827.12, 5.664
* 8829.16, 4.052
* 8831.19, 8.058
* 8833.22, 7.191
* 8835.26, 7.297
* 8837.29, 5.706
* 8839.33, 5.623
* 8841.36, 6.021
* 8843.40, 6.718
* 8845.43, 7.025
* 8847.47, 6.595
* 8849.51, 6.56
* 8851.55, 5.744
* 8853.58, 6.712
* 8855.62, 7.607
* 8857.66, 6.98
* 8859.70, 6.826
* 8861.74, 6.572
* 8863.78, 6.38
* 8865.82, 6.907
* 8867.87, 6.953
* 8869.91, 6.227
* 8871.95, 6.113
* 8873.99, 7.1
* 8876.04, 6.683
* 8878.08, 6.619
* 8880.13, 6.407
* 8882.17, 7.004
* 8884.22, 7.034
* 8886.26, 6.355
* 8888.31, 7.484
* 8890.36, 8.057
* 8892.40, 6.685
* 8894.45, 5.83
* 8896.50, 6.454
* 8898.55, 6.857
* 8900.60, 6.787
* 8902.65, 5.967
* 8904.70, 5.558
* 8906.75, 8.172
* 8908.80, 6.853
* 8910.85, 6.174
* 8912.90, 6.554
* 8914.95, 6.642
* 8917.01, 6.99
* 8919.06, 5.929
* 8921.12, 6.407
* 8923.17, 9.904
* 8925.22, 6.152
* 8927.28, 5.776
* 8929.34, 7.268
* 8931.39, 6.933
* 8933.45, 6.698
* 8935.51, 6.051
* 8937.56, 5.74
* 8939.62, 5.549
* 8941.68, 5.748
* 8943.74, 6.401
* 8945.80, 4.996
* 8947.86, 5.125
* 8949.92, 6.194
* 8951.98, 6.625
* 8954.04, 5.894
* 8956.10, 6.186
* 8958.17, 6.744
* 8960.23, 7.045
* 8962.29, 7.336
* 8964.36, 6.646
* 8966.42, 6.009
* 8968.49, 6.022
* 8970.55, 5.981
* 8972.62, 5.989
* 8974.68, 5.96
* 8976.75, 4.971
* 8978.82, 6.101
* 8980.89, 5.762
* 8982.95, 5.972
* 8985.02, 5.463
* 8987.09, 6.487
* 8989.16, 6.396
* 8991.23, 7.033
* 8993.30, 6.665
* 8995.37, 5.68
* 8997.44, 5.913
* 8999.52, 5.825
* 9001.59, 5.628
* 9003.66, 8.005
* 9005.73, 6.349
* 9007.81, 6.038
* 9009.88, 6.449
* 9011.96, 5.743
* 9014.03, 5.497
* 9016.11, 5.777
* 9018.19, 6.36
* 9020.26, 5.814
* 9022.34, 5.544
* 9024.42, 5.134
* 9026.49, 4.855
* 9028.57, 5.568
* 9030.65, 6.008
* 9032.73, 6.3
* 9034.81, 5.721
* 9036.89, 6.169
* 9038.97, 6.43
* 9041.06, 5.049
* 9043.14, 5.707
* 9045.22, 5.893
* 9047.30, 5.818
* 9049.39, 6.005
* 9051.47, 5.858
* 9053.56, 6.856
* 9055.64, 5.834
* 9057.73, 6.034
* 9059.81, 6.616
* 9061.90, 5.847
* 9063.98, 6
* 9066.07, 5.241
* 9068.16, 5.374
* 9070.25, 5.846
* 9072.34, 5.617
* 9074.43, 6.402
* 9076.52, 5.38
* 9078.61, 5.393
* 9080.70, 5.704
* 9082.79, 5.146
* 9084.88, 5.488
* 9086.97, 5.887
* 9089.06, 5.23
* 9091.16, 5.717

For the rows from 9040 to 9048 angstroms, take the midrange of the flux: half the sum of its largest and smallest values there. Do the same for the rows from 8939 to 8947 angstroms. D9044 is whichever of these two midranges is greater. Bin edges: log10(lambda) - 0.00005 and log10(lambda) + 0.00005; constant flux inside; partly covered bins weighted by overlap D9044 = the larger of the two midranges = 5.70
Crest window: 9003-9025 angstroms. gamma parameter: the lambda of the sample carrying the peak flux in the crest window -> 9003.66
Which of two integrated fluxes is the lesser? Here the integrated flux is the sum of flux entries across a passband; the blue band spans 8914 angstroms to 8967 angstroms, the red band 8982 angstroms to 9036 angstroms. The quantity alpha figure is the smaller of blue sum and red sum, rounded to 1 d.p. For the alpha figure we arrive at 156.2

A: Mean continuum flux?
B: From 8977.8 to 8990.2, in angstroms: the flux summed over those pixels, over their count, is 6.0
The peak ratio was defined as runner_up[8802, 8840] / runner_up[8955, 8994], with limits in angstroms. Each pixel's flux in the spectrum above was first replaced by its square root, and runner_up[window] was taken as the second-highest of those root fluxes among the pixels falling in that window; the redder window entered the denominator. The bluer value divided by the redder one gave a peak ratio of 1.02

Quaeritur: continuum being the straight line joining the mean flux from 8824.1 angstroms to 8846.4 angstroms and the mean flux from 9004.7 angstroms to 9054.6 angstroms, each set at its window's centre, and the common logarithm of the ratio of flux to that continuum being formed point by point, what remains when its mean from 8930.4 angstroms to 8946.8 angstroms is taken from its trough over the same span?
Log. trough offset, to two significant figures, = -0.077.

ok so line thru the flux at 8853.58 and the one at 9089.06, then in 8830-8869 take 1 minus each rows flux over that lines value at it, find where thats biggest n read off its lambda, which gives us 8839.33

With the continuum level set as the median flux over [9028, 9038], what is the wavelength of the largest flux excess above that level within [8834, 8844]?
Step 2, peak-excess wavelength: 8835.26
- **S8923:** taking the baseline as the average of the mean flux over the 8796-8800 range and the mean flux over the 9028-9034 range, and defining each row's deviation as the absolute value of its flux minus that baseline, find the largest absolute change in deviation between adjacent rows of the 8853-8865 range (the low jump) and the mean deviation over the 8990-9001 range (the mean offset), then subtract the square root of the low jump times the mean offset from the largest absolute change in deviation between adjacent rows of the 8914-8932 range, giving 3.1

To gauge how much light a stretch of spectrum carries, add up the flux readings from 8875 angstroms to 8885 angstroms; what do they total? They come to 33.7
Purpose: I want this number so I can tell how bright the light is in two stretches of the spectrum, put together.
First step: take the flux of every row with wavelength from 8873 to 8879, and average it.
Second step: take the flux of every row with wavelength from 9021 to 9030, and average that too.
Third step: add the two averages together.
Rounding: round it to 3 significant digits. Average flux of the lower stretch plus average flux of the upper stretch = 12.1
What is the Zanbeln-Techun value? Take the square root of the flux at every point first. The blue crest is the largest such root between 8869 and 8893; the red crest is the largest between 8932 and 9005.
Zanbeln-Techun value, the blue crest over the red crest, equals 1.00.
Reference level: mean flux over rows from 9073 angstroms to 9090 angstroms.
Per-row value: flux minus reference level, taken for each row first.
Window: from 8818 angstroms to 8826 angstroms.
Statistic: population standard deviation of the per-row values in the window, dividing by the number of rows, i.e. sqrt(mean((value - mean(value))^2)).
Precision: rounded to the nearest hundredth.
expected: 0.14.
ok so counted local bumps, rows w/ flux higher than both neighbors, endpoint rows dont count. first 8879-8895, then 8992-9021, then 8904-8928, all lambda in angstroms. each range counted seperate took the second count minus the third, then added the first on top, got 3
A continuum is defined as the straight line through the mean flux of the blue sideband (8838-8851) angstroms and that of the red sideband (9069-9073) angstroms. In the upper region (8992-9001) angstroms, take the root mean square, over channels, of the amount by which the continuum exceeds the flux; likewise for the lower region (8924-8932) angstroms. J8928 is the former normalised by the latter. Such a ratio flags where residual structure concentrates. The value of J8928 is 0.54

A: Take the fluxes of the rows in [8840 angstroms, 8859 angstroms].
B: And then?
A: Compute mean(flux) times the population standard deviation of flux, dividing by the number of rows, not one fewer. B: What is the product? 3.4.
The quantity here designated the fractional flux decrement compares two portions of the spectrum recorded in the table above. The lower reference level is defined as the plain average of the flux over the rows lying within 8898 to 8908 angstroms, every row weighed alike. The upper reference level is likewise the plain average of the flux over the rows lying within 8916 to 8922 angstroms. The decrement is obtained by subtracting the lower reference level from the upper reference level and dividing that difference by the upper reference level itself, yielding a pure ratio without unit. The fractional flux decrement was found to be -0.035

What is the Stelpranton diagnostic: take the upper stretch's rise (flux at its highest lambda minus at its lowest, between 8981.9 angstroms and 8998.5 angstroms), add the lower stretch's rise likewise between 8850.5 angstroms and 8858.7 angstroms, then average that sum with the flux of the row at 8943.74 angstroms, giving 3.79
